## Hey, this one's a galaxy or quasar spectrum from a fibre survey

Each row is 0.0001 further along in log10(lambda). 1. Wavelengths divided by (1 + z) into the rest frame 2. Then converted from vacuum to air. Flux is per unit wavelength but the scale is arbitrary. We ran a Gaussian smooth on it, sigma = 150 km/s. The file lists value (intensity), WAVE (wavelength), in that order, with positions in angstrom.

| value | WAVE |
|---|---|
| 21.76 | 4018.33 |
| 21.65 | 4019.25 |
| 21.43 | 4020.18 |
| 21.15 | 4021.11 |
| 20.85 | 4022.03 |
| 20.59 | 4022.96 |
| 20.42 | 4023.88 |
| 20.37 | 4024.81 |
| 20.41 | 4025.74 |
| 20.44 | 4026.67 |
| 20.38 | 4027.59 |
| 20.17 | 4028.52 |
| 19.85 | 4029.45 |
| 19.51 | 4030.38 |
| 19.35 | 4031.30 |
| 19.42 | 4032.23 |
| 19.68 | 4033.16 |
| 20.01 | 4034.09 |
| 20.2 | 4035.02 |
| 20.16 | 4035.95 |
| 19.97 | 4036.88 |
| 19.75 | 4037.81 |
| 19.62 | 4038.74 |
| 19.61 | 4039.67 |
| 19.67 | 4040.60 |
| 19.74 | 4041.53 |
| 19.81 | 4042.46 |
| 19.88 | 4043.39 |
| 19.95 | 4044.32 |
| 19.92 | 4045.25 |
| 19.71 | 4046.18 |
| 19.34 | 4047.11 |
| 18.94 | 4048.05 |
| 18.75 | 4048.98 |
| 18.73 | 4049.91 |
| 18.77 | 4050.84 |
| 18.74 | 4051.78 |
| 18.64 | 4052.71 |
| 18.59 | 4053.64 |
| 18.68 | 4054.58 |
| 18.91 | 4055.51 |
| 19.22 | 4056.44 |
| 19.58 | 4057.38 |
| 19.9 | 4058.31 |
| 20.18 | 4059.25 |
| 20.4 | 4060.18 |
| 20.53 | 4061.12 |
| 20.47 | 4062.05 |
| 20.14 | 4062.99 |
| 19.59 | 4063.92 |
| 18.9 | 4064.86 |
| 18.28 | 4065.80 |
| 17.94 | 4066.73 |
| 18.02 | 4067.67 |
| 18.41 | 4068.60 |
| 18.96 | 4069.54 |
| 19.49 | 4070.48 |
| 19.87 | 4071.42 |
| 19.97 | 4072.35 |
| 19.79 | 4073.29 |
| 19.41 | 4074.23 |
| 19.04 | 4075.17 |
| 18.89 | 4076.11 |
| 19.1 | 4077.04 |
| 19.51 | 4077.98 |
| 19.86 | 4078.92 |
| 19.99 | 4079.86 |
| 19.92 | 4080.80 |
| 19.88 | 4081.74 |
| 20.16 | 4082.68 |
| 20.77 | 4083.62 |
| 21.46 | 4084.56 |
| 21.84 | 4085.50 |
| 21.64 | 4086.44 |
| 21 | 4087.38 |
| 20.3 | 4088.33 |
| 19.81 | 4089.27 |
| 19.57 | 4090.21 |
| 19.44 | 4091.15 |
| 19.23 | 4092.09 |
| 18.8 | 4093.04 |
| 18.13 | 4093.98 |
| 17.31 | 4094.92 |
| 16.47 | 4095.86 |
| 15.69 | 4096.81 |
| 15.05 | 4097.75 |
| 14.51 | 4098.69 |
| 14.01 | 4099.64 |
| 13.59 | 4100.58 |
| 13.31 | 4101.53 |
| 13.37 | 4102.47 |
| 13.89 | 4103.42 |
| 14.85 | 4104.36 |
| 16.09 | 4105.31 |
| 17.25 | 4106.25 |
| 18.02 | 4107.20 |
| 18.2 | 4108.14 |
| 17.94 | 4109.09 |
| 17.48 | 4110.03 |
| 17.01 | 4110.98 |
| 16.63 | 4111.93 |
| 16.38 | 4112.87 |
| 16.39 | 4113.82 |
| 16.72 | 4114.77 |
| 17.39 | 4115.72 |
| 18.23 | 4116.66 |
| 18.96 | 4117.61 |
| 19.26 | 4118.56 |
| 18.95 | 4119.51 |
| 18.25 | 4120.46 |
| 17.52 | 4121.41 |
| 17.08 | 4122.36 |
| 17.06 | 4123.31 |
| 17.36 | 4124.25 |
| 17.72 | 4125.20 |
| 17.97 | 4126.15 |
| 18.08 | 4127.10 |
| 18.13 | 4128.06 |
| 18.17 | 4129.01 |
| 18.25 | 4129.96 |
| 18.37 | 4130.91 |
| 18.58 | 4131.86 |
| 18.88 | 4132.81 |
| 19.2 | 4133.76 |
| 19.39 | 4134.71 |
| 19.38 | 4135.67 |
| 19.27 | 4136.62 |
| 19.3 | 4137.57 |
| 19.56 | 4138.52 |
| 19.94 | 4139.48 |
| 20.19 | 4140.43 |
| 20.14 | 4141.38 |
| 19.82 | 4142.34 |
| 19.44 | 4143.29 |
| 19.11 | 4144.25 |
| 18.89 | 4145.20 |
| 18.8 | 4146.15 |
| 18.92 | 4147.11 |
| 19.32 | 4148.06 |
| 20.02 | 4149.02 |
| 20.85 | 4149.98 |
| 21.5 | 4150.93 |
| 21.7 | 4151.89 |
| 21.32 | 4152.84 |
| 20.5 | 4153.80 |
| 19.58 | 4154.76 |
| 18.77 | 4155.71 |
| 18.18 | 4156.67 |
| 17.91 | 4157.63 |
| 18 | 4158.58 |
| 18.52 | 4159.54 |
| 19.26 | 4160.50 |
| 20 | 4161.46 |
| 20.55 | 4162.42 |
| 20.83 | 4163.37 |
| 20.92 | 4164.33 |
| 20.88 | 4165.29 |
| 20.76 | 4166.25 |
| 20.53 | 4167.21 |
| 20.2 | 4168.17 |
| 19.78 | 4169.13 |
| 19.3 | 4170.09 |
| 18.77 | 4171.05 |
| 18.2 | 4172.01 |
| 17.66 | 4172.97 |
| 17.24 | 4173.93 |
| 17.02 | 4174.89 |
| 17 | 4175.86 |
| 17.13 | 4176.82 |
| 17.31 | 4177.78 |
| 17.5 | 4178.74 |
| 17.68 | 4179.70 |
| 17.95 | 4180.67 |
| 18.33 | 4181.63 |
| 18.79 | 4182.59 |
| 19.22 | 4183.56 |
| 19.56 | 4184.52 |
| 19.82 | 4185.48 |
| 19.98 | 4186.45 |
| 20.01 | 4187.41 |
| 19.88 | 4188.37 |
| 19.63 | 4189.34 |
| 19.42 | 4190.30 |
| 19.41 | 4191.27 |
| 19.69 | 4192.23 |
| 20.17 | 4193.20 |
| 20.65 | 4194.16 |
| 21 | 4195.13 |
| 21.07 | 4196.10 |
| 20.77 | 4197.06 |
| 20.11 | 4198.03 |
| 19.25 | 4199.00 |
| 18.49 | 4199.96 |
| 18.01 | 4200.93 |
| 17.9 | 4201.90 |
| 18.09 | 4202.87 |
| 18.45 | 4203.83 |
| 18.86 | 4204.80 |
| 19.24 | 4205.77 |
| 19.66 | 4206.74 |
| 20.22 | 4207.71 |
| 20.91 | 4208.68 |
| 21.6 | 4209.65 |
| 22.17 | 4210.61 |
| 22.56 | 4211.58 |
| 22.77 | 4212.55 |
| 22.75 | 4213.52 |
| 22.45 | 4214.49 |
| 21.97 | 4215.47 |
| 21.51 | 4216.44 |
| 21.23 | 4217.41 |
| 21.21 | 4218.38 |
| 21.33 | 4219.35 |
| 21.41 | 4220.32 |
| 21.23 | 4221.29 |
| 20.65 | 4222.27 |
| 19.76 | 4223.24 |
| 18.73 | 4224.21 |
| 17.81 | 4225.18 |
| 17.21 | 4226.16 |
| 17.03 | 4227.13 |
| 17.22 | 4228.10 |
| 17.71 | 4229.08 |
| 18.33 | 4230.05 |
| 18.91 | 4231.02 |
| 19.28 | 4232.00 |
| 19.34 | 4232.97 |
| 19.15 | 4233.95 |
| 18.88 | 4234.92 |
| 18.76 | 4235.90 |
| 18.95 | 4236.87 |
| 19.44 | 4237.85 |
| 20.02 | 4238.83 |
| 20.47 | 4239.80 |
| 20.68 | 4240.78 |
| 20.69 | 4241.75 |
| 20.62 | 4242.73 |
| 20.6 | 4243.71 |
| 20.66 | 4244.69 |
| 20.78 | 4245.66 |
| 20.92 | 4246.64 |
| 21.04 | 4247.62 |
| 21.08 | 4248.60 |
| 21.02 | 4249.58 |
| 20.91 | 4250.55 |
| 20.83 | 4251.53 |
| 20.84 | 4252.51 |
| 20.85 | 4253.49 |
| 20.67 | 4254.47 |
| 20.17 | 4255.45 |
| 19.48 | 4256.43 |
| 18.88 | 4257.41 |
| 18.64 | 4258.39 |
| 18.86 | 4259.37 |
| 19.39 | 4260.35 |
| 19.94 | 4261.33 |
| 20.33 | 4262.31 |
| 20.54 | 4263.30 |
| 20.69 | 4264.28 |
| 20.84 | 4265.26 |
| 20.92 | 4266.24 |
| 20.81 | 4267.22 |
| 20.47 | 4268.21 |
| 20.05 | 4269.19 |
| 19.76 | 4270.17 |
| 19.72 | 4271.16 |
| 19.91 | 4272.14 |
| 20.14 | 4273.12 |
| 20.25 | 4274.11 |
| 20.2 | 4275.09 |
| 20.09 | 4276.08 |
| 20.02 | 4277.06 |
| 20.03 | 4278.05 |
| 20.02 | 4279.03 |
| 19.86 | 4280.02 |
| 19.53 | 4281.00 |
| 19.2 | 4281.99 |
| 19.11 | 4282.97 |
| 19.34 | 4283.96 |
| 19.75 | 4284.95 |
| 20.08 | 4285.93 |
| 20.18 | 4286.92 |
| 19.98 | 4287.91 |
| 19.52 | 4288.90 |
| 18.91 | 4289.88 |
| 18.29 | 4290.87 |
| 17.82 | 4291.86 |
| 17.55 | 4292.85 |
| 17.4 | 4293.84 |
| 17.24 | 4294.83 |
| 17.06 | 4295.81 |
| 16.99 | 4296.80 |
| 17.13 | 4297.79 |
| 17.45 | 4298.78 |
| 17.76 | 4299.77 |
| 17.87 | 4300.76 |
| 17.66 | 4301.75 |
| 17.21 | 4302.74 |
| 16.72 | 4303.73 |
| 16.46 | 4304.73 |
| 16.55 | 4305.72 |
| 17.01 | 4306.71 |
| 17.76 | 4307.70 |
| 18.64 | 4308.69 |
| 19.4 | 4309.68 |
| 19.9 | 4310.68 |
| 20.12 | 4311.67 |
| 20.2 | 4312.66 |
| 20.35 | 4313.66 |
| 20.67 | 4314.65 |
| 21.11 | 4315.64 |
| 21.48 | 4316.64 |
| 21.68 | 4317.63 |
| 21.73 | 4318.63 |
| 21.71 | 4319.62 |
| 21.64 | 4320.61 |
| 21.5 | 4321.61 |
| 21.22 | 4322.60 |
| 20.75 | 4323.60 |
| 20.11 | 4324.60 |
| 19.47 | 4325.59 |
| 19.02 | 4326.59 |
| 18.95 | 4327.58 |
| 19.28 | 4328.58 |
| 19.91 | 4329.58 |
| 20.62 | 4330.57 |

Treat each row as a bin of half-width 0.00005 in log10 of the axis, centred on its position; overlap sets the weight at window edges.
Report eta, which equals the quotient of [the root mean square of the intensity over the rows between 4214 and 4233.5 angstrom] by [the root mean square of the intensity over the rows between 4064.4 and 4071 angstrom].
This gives 1.07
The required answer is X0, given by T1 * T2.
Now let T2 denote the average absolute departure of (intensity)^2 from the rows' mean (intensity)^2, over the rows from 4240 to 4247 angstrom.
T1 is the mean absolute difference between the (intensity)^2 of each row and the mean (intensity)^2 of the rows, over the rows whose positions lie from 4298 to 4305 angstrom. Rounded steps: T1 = 15.0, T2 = 3.4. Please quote 51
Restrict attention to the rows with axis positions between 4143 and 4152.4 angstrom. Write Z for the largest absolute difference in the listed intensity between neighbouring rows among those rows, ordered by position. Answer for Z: 0.83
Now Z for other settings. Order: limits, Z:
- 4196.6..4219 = 0.86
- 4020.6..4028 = 0.30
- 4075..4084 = 0.61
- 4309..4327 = 0.64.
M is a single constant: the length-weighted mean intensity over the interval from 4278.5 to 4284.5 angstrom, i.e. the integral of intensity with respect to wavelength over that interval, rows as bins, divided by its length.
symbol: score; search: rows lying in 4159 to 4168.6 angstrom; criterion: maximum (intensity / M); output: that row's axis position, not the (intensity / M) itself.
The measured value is 4164.33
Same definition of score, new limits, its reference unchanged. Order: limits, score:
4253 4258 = 4253.49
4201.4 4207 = 4206.74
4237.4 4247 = 4246.64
